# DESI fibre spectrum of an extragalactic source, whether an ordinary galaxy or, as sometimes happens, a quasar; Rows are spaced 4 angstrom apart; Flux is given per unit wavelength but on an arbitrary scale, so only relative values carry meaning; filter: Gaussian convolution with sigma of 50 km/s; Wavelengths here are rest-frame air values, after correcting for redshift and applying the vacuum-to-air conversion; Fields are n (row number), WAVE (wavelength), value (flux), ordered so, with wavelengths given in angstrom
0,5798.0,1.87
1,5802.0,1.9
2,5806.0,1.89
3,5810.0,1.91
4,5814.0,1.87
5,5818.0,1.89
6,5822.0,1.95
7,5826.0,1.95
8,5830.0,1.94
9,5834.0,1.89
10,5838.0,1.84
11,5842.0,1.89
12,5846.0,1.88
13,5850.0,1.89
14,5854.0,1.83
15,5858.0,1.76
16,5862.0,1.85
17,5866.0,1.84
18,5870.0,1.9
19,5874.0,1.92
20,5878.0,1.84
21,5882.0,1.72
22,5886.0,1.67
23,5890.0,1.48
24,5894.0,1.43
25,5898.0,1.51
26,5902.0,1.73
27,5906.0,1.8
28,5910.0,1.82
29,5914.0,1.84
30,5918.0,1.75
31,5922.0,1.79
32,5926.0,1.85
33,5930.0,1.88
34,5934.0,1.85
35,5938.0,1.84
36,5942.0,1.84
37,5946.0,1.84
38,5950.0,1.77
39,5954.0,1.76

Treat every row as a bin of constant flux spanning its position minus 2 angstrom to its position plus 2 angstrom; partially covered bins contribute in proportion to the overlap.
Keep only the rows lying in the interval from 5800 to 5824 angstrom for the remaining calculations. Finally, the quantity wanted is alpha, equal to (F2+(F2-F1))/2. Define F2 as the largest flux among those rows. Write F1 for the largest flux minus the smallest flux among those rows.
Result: 1.91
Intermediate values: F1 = 0.08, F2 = 1.95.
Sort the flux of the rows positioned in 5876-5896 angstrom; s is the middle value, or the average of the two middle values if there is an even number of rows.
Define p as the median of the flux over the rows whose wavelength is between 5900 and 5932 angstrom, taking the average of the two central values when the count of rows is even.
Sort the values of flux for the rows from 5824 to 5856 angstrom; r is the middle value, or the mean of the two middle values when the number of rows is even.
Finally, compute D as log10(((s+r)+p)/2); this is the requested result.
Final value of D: 0.429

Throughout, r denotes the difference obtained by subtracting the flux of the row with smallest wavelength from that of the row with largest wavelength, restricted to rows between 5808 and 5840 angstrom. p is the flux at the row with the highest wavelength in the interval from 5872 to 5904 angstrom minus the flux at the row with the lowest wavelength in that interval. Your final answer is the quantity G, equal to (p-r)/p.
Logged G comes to 0.6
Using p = -0.19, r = -0.07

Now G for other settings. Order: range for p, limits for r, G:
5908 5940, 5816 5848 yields 1.5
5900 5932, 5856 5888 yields 1.6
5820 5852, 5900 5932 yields 3.5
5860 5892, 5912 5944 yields 1.0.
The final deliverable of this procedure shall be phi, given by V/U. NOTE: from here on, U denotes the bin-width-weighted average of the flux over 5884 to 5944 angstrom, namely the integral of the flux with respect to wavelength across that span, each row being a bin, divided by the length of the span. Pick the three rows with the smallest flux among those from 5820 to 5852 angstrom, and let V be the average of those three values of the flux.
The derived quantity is 1.08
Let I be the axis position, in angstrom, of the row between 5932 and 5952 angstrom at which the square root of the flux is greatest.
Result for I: 5934.0 angstrom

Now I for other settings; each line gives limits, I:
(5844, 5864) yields 5850.0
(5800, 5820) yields 5810.0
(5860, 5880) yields 5874.0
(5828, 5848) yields 5830.0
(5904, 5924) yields 5914.0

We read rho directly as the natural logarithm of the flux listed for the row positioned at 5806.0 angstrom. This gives 0.64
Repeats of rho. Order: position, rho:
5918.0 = 0.56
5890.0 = 0.39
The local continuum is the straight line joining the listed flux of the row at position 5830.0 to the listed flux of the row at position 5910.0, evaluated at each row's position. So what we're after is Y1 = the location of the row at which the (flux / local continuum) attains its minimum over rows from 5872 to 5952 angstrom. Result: 5894.0 angstrom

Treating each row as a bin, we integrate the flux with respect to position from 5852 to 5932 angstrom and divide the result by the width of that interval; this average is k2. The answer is 1.76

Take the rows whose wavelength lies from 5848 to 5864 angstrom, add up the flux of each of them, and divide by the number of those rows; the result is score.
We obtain 1.83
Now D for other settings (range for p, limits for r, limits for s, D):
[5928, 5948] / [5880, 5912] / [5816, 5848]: 0.433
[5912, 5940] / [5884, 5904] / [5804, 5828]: 0.419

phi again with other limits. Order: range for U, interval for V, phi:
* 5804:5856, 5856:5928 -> 0.78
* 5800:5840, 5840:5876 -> 0.95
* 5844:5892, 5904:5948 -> 0.99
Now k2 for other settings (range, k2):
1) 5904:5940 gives 1.82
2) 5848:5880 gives 1.85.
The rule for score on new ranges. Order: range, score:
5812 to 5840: 1.90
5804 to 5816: 1.89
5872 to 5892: 1.73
